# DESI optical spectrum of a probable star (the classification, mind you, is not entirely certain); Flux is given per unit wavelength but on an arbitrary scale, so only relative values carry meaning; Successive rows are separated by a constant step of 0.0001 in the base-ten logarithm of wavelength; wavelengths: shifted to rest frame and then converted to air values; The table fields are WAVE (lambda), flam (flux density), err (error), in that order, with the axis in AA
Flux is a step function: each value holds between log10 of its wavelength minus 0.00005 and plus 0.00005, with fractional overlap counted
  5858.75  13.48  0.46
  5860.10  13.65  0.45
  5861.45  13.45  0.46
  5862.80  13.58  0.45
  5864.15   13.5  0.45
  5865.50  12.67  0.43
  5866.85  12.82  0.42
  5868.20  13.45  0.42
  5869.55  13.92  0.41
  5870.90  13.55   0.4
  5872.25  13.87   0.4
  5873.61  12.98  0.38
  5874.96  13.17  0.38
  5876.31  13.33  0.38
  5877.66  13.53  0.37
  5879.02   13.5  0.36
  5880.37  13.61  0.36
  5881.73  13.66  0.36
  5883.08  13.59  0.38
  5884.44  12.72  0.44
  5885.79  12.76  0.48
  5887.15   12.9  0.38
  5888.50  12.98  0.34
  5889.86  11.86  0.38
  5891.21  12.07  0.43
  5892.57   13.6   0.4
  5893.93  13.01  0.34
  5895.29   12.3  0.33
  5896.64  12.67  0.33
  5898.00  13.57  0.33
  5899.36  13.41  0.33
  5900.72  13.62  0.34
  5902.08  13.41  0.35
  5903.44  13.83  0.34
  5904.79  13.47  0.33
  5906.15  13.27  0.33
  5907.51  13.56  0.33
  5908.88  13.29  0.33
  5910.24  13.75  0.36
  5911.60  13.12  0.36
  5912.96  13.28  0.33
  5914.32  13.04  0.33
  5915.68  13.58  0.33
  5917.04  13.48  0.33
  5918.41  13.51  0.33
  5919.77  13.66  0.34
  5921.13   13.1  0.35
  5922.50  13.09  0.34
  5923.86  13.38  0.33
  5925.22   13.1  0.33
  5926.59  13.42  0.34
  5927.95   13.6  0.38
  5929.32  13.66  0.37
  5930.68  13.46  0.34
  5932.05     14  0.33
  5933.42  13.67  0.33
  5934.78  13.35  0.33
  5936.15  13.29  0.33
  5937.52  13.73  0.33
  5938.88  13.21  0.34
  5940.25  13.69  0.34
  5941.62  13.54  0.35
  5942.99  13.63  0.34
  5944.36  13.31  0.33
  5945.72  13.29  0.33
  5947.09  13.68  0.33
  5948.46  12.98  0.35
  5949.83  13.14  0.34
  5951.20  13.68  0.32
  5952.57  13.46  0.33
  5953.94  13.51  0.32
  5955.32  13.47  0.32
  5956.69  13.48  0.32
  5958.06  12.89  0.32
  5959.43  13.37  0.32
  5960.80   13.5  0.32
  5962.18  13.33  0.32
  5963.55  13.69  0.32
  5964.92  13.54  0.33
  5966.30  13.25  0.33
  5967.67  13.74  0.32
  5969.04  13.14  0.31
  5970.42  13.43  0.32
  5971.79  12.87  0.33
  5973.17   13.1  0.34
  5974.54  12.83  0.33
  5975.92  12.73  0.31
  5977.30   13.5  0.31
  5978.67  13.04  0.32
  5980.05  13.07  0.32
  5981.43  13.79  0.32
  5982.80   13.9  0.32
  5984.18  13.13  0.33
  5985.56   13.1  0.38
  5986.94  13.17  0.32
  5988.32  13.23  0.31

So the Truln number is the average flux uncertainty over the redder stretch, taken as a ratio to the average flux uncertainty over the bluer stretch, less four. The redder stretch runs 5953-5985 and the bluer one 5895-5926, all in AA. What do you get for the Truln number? -3.04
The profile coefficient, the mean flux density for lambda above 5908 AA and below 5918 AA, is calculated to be 13.4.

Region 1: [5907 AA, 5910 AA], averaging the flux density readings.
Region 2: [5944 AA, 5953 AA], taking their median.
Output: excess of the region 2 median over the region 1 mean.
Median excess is -0.12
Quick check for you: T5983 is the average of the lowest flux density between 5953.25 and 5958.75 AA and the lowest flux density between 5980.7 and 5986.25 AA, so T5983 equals 13.0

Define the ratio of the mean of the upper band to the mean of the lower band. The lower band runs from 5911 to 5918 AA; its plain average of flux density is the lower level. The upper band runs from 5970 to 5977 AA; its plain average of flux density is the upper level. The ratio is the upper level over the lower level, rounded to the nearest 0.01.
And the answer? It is 0.98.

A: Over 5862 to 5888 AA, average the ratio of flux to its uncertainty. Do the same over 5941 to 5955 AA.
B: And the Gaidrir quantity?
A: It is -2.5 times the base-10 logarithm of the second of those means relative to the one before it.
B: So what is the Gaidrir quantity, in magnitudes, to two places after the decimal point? -0.20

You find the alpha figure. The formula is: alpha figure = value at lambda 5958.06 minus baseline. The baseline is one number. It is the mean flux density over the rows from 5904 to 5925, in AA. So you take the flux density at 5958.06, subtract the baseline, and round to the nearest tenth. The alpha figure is -0.5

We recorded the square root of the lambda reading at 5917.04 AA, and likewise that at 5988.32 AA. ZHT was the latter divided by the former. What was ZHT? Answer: 0.99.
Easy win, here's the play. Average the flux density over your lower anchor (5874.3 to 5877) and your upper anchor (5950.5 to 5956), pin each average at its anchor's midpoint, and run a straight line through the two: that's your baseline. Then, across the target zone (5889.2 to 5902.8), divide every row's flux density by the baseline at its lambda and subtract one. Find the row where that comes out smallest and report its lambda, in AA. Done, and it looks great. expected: 5889.86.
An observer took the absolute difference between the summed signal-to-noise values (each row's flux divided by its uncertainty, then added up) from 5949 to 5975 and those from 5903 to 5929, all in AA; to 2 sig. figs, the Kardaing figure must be 30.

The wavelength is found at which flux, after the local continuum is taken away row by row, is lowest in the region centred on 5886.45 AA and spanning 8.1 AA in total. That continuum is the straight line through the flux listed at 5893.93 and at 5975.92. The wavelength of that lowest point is 5889.86 AA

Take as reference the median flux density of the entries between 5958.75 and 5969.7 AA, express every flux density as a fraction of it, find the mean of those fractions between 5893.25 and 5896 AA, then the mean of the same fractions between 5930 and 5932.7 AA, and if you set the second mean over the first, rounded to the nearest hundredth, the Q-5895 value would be 1.08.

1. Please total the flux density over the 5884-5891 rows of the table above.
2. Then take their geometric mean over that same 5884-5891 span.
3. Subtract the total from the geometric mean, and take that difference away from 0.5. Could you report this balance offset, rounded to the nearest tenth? 51.1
